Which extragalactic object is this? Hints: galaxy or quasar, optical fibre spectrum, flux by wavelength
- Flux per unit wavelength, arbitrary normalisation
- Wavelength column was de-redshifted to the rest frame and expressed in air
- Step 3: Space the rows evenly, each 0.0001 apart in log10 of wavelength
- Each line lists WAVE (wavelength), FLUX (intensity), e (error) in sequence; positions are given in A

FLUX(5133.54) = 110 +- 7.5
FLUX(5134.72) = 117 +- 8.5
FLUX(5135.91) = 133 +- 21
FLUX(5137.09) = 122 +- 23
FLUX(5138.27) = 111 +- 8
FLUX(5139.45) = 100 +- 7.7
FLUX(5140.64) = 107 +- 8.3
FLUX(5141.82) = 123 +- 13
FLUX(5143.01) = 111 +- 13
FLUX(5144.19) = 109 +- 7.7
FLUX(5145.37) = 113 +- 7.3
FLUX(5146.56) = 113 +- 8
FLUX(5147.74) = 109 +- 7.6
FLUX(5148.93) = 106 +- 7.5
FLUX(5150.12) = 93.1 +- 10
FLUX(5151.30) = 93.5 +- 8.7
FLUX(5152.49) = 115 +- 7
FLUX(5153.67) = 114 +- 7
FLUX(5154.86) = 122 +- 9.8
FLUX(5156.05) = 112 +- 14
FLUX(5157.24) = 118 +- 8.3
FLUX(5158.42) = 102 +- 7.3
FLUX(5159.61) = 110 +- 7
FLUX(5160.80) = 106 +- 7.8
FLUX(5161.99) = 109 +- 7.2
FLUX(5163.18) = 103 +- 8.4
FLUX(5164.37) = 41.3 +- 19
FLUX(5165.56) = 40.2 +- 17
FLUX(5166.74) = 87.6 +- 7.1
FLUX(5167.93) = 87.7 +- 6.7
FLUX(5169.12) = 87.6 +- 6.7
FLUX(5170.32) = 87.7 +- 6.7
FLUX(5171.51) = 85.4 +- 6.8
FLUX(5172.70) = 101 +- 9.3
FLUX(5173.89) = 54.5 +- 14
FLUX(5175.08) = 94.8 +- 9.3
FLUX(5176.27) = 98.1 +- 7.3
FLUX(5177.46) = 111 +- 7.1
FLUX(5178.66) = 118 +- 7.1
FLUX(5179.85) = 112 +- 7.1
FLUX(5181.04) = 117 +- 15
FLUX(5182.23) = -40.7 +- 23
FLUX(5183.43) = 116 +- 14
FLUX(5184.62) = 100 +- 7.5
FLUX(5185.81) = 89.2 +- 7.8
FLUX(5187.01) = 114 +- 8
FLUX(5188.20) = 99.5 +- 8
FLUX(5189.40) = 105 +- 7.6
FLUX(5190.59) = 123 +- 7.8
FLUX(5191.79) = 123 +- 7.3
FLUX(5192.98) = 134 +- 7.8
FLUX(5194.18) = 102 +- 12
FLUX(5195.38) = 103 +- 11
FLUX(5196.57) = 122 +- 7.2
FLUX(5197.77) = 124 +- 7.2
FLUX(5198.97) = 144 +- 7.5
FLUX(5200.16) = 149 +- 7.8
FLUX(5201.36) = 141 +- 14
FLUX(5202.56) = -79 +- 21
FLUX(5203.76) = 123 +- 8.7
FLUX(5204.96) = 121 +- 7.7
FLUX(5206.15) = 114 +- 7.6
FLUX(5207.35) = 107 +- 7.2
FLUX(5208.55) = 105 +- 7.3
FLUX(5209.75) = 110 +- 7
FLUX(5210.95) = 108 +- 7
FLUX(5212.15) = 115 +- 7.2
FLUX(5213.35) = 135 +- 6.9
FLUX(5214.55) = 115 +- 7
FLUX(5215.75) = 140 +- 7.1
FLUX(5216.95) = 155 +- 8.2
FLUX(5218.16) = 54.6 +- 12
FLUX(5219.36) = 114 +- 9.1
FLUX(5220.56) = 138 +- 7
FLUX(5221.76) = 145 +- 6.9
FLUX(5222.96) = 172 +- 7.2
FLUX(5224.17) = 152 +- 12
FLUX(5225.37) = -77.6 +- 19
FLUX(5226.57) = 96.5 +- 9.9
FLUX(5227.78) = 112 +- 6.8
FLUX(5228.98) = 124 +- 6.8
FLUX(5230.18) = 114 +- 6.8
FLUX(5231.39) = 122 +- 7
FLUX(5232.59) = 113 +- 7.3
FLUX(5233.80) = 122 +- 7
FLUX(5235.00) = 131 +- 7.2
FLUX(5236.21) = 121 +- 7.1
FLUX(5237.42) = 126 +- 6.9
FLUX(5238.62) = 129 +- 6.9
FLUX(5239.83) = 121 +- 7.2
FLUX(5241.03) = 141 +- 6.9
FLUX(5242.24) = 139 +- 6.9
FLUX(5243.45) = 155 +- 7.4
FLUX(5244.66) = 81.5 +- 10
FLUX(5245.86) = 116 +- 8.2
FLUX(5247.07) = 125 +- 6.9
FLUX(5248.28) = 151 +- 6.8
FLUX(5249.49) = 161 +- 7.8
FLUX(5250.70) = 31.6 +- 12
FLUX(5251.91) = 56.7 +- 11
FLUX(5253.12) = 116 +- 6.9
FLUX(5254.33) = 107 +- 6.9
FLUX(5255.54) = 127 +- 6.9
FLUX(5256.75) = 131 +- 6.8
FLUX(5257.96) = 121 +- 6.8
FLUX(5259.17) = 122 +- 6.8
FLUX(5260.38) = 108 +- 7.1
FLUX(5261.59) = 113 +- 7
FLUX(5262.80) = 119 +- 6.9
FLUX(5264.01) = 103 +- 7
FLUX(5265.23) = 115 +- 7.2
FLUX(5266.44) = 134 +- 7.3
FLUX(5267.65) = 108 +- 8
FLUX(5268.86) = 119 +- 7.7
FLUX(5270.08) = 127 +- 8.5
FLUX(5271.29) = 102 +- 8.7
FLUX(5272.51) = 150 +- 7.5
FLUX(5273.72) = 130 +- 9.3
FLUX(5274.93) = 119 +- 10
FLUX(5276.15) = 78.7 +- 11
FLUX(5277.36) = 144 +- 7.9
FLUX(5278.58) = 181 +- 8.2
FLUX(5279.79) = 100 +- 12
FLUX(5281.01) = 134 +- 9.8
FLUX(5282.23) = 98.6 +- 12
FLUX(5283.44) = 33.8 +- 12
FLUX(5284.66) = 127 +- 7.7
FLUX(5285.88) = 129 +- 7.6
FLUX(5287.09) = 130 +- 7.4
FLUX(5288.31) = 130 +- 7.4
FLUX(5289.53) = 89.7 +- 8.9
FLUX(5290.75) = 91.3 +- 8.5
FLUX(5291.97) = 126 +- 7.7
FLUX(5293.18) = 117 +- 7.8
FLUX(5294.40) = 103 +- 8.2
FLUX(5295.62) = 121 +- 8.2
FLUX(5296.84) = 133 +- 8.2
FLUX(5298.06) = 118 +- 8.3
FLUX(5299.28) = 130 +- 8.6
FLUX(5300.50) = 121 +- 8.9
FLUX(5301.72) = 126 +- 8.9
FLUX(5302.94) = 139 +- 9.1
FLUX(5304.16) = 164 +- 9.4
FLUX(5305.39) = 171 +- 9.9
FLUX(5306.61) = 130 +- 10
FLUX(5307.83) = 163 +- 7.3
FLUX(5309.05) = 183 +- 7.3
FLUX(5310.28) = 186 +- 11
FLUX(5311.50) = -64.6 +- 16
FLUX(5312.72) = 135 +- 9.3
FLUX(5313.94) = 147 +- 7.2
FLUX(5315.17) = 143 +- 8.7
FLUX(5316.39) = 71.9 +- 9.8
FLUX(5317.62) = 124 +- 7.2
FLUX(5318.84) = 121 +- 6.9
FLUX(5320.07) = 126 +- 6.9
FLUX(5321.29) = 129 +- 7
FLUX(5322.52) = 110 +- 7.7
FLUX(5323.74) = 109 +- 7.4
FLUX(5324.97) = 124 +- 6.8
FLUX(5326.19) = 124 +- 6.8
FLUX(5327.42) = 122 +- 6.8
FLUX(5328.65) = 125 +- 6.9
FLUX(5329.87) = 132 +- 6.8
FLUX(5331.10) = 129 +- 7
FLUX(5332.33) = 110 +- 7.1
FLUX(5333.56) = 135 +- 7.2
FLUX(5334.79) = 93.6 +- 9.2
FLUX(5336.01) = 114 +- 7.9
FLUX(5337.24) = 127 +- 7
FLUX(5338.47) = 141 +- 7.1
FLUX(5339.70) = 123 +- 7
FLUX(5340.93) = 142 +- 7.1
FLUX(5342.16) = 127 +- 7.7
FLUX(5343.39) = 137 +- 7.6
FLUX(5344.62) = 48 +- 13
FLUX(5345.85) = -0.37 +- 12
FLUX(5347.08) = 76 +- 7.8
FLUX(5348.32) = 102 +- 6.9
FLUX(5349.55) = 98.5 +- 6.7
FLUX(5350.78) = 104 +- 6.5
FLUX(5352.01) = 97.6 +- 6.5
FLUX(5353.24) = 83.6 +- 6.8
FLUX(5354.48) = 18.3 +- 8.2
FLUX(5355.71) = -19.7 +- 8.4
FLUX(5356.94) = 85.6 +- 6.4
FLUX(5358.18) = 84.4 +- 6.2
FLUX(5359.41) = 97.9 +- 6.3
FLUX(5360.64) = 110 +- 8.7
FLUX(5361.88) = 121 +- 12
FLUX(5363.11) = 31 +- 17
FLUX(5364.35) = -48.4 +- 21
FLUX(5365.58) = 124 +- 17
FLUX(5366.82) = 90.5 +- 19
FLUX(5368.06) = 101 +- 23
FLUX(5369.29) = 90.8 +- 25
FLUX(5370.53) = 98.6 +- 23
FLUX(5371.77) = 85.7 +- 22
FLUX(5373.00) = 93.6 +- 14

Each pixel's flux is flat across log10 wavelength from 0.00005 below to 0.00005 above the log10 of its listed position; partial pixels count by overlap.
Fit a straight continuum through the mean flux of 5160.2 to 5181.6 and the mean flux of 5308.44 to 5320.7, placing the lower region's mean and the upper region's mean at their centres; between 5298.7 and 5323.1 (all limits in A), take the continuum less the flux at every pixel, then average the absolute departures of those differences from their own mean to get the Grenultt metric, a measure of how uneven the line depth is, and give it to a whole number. 29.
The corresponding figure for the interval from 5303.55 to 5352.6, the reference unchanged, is 30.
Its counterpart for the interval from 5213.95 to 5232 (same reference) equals 35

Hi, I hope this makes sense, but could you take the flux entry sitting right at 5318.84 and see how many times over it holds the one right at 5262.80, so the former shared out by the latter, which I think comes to 1.0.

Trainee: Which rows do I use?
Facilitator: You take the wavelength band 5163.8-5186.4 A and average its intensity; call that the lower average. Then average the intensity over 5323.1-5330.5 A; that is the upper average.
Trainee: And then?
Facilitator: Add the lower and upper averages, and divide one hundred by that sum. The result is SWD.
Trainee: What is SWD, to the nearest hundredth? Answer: 0.48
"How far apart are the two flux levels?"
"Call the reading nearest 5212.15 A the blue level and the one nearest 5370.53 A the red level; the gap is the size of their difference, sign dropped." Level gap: 16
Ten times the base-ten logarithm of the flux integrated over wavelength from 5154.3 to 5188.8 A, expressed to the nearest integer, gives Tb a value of 35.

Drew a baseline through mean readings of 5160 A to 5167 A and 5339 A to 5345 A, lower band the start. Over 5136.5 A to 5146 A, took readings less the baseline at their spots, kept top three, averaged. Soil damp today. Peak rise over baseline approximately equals 42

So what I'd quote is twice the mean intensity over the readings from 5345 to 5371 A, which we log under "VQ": 147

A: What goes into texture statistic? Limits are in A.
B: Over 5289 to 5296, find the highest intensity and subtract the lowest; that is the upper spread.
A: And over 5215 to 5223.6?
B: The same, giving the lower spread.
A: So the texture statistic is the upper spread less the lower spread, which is -81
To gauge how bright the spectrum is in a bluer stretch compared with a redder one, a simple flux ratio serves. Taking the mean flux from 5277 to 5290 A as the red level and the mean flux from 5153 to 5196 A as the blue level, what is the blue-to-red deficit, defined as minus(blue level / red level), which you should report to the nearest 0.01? -0.82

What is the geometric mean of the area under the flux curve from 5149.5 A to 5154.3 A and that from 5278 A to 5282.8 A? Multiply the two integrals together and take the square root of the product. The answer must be 555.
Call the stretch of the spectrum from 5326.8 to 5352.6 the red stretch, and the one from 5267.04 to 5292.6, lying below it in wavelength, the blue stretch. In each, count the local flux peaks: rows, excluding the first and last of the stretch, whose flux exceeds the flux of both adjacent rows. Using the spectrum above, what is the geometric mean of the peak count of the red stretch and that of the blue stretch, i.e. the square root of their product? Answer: 5.3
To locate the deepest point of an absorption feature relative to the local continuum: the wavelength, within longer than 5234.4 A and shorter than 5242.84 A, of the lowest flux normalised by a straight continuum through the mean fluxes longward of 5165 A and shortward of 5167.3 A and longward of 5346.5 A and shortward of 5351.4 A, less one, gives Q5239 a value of 5239.83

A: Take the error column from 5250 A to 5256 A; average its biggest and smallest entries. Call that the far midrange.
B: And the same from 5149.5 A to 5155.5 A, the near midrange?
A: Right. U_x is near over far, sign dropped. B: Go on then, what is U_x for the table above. 0.90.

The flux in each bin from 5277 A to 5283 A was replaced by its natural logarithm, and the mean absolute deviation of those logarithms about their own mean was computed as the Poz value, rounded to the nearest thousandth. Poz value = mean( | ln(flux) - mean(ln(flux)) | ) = 0.203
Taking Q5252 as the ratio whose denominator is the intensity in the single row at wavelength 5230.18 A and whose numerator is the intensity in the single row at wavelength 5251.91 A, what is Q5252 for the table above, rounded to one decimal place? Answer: 0.5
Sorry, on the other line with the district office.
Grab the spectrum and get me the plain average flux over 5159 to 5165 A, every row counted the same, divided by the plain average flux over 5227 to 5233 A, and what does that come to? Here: 0.80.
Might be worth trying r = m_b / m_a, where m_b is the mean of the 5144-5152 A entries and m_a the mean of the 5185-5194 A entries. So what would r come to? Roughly 0.94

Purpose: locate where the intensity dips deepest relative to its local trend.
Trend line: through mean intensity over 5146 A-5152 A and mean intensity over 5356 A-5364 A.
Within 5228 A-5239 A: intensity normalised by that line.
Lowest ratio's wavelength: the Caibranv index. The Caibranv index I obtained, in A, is 5232.59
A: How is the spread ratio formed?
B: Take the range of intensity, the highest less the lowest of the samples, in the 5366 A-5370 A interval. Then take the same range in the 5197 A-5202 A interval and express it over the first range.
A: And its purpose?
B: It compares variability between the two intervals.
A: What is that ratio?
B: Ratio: 2.38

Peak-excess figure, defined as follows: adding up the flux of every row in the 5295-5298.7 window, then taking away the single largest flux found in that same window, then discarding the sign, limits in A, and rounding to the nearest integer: 239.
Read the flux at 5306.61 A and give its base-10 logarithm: 2.11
